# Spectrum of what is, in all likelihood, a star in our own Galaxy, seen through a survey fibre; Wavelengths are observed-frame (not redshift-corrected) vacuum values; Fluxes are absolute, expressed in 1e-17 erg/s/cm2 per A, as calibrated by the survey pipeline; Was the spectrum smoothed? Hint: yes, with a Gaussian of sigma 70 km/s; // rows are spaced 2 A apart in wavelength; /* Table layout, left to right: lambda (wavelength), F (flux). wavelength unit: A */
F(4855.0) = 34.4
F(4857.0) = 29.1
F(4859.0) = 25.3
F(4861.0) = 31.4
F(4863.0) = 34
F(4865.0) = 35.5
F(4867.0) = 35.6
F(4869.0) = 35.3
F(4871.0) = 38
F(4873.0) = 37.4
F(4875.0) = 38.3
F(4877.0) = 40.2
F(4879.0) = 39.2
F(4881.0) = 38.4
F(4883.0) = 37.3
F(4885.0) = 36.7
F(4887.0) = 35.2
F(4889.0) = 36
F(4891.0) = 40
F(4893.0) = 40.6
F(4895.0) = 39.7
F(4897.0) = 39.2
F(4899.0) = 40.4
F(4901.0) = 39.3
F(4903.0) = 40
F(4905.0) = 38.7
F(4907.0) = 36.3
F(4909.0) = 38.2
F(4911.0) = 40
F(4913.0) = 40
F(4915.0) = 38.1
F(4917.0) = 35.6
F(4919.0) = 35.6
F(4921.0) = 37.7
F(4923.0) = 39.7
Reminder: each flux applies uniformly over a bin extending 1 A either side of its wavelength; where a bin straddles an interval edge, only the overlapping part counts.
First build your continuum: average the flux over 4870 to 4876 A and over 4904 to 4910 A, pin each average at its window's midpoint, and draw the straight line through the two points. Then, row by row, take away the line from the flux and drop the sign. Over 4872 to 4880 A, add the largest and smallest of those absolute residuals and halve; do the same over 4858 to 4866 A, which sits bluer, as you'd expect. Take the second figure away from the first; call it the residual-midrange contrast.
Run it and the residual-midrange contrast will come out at -6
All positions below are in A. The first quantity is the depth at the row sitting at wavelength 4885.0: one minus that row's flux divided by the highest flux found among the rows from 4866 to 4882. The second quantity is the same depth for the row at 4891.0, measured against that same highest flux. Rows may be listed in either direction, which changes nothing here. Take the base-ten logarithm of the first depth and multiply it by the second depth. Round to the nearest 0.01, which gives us -0.01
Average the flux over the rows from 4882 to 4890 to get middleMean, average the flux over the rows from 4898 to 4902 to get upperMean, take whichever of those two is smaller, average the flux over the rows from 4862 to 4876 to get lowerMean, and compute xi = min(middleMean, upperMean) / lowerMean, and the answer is 1.00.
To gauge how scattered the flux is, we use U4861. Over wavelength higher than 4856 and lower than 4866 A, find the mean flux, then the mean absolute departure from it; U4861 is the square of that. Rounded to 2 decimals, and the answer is 9.54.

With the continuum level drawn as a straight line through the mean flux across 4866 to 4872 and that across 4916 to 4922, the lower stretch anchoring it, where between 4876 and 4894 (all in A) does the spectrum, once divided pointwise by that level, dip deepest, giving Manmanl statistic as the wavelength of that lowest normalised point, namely 4887.0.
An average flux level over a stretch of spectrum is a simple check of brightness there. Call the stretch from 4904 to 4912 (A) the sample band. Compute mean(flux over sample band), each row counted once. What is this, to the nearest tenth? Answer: 38.3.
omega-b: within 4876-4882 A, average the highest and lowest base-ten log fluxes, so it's 1.59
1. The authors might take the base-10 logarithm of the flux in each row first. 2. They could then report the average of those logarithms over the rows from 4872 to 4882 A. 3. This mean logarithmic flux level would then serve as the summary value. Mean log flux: 1.59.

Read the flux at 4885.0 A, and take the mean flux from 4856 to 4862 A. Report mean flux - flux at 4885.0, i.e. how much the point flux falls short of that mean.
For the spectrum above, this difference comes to -8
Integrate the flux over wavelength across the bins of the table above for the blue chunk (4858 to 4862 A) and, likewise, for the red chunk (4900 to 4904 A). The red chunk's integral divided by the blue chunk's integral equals 1.40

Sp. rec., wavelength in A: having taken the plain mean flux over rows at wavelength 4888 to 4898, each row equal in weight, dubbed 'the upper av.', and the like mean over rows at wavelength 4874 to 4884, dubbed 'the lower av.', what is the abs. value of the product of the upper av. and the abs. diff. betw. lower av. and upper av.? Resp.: 16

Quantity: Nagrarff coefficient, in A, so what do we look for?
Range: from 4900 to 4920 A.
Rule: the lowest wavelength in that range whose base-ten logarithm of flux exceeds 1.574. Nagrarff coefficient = 4901.0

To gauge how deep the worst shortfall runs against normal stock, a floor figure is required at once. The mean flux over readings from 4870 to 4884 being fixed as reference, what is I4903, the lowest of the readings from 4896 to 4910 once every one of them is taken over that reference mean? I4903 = 0.95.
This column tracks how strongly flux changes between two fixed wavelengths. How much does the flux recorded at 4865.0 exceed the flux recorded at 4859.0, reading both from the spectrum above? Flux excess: 10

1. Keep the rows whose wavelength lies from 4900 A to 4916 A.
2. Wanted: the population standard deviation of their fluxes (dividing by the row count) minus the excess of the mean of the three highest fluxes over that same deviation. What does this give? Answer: -37.6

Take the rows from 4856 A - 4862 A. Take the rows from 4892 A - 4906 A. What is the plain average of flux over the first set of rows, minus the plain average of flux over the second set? -11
